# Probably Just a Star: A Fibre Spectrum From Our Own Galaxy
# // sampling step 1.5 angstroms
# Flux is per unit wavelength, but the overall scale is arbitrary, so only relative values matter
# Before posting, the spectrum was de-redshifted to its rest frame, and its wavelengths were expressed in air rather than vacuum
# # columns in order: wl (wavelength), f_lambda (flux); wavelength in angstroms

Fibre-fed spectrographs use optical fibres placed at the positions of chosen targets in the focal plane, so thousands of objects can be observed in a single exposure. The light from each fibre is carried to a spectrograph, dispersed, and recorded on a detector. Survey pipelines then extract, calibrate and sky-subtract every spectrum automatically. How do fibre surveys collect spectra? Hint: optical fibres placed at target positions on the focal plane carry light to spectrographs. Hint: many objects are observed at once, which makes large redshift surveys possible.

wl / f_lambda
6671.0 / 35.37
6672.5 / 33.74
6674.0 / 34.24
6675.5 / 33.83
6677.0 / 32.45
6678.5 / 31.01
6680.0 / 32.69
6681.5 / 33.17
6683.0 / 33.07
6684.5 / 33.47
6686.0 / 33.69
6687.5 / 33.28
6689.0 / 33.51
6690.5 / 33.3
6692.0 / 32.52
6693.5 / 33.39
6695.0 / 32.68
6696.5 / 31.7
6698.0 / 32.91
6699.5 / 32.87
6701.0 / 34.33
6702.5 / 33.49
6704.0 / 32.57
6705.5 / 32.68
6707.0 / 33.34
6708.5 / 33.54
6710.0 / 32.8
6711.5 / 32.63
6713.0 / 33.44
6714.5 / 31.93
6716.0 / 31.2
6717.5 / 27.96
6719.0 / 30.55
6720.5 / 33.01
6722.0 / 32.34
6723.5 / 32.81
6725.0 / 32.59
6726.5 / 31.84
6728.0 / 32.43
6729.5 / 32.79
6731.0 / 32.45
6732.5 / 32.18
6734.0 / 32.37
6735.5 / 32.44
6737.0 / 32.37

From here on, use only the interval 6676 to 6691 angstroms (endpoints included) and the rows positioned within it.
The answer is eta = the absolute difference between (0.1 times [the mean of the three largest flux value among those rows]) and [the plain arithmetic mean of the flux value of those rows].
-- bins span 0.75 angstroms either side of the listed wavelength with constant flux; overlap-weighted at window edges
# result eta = 29.6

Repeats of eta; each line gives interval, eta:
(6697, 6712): 29.7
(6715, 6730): 28.5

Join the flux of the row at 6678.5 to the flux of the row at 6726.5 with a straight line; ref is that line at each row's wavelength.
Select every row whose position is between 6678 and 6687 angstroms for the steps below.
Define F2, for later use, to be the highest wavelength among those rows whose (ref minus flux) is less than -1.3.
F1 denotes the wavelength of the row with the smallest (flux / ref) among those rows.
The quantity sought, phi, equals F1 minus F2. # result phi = -7.5 angstroms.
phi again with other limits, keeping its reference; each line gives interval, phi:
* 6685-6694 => -1.5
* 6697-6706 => 1.5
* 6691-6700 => -3.0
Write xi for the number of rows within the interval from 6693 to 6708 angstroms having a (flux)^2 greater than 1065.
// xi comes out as 8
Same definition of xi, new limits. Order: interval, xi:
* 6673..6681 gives 3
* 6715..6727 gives 2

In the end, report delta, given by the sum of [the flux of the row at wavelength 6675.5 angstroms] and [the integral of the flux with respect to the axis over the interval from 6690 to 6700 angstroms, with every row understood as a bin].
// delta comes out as 361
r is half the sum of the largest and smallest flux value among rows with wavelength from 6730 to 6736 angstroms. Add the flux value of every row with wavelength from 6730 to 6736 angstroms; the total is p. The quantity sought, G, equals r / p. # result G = 0.250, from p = 129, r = 32.3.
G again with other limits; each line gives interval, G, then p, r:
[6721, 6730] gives 0.166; 195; 32.3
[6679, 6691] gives 0.125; 266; 33.2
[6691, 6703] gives 0.125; 264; 33.0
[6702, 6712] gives 0.143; 231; 33.1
